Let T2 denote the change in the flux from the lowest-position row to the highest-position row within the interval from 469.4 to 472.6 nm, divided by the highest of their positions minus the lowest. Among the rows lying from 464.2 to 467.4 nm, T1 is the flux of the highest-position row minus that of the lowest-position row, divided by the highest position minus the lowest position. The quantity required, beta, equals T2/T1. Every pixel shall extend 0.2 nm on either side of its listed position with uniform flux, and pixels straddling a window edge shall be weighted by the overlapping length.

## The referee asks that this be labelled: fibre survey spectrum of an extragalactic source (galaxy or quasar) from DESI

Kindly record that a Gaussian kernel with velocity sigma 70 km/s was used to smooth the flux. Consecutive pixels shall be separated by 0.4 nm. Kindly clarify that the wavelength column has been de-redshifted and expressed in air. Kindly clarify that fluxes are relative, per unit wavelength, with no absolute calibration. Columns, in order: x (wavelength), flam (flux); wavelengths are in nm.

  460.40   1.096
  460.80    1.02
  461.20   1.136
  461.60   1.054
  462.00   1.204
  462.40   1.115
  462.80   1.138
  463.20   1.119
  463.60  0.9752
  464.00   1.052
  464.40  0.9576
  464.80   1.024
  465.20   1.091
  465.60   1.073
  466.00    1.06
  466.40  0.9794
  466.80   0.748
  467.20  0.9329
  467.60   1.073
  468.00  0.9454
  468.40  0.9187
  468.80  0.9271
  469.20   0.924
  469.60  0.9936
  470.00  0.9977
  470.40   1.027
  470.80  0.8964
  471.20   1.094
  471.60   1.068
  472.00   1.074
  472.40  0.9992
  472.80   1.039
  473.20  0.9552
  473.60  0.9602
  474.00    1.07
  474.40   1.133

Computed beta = -0.2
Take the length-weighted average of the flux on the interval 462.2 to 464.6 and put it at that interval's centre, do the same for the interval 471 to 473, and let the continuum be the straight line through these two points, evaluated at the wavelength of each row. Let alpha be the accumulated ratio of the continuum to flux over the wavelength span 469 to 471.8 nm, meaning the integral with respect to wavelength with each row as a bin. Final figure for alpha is 2.97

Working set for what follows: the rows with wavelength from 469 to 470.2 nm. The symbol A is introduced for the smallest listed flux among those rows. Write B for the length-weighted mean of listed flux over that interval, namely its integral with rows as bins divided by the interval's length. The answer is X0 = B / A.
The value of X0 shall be 1.05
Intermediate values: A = 0.924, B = 0.97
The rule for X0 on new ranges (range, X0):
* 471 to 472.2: 1.01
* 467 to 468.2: 1.05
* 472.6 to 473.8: 1.03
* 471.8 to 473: 1.04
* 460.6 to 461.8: 1.05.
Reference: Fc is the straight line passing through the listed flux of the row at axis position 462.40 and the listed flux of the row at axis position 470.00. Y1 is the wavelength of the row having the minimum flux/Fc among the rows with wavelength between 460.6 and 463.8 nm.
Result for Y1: 463.60 nm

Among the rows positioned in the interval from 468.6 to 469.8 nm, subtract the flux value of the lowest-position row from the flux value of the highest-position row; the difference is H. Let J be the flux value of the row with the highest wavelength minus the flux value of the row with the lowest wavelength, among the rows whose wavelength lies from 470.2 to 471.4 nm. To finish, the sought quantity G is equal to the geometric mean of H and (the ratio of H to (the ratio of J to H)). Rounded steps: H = 0.07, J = 0.067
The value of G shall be 0.07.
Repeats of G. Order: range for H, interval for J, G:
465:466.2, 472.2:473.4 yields 0.03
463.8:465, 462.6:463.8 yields 0.01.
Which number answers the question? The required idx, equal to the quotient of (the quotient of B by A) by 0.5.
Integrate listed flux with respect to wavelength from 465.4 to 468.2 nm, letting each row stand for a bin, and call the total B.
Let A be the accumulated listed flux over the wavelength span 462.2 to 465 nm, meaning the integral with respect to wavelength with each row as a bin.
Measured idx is 1.85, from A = 2.95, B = 2.72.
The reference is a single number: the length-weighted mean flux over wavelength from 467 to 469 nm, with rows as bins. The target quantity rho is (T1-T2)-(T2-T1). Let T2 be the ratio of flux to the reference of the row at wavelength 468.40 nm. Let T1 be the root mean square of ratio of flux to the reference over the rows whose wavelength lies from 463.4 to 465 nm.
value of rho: 0.18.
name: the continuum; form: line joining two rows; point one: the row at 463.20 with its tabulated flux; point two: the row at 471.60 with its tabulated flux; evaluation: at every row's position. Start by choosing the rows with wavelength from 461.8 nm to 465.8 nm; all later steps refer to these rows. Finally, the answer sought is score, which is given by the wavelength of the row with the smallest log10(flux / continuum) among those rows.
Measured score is 464.40 nm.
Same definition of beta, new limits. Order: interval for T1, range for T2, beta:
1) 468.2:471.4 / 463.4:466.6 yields 0.0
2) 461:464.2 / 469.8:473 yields -0.5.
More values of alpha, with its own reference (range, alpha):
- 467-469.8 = 3.09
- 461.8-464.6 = 2.76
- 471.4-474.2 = 2.89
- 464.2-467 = 3.04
